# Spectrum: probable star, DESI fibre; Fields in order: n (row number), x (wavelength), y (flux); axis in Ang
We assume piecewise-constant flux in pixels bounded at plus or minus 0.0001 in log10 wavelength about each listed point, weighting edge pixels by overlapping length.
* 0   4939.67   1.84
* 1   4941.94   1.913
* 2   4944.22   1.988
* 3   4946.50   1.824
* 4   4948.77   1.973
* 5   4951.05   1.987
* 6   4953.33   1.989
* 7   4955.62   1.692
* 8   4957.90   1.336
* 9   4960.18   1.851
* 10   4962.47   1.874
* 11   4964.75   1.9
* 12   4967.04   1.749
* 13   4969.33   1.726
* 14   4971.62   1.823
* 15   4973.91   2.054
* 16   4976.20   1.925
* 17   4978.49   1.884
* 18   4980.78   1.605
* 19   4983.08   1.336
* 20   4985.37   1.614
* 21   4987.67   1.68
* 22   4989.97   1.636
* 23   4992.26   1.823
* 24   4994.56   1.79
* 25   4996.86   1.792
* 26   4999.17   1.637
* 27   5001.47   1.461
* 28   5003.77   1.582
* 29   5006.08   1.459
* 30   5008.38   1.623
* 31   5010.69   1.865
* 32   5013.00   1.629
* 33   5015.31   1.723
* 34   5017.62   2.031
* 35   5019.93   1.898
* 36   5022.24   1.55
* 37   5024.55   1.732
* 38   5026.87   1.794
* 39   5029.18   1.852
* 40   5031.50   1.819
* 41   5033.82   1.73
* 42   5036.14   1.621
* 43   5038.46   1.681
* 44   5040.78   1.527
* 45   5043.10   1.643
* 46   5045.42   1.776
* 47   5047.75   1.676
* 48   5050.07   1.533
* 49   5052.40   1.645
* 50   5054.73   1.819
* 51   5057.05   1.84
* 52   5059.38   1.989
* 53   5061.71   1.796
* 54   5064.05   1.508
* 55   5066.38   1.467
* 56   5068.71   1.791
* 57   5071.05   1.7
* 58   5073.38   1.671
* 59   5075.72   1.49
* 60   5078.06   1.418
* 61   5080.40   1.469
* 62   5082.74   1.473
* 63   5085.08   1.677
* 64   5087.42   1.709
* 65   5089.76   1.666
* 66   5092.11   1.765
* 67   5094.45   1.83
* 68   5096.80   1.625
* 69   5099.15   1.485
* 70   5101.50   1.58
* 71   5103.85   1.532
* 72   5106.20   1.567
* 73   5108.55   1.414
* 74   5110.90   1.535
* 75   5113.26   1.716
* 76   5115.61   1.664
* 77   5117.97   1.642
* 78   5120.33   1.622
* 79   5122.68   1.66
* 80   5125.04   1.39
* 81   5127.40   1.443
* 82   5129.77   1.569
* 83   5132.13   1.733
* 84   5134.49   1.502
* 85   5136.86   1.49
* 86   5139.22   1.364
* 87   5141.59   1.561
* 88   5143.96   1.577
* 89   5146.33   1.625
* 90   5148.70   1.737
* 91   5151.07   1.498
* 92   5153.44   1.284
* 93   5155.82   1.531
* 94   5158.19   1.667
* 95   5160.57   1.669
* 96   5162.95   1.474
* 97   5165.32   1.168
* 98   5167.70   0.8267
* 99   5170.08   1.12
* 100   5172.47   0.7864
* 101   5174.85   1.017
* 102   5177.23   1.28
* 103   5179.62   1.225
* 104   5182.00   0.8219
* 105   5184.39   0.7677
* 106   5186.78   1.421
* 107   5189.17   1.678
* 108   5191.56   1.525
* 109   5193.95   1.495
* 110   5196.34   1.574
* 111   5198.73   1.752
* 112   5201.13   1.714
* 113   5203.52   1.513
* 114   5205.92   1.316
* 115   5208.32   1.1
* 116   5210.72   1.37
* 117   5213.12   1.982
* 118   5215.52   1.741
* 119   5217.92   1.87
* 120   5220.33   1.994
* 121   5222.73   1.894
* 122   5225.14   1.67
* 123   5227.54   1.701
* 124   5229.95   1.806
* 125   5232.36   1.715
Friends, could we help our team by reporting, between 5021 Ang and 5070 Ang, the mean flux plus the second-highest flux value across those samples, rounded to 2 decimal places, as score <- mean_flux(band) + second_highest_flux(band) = 3.56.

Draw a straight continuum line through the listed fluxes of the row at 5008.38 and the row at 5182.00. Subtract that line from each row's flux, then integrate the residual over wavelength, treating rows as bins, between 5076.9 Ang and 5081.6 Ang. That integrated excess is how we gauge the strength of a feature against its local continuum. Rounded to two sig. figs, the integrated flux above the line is 0.69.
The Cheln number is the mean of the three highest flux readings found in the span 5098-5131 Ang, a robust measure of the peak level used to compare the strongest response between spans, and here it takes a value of 1.68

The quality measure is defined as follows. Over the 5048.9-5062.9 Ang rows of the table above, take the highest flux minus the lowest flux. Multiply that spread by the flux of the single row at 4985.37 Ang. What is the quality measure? 0.7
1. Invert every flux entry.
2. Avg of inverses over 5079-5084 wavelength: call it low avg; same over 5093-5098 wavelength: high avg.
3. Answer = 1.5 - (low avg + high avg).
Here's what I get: 0.24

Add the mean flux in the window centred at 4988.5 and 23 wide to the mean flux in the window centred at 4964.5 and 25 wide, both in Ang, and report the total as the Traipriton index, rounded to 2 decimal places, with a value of 3.49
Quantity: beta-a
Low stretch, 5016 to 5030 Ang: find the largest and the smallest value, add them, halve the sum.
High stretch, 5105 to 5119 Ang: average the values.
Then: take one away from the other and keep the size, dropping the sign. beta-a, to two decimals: 0.20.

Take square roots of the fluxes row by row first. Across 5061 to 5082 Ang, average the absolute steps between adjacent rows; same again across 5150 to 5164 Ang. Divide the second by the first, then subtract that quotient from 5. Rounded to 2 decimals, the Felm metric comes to 3.77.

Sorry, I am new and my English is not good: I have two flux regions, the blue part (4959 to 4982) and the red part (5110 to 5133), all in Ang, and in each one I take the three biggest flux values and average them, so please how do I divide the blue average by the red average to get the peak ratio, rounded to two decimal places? 1.15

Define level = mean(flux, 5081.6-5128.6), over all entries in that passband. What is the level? 1.60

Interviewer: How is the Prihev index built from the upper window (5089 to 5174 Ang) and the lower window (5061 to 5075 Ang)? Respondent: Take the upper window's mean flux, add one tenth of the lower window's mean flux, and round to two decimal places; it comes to 1.67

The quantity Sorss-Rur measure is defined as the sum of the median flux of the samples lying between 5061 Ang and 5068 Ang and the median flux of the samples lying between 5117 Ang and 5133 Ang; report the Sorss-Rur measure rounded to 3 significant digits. 3.13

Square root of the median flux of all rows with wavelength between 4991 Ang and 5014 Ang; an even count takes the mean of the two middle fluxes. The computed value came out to 1.28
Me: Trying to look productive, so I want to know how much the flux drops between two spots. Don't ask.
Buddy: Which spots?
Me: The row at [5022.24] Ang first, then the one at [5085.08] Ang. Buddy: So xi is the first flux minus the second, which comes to -0.13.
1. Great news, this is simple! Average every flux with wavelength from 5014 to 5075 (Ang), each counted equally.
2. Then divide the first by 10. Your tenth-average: 0.172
